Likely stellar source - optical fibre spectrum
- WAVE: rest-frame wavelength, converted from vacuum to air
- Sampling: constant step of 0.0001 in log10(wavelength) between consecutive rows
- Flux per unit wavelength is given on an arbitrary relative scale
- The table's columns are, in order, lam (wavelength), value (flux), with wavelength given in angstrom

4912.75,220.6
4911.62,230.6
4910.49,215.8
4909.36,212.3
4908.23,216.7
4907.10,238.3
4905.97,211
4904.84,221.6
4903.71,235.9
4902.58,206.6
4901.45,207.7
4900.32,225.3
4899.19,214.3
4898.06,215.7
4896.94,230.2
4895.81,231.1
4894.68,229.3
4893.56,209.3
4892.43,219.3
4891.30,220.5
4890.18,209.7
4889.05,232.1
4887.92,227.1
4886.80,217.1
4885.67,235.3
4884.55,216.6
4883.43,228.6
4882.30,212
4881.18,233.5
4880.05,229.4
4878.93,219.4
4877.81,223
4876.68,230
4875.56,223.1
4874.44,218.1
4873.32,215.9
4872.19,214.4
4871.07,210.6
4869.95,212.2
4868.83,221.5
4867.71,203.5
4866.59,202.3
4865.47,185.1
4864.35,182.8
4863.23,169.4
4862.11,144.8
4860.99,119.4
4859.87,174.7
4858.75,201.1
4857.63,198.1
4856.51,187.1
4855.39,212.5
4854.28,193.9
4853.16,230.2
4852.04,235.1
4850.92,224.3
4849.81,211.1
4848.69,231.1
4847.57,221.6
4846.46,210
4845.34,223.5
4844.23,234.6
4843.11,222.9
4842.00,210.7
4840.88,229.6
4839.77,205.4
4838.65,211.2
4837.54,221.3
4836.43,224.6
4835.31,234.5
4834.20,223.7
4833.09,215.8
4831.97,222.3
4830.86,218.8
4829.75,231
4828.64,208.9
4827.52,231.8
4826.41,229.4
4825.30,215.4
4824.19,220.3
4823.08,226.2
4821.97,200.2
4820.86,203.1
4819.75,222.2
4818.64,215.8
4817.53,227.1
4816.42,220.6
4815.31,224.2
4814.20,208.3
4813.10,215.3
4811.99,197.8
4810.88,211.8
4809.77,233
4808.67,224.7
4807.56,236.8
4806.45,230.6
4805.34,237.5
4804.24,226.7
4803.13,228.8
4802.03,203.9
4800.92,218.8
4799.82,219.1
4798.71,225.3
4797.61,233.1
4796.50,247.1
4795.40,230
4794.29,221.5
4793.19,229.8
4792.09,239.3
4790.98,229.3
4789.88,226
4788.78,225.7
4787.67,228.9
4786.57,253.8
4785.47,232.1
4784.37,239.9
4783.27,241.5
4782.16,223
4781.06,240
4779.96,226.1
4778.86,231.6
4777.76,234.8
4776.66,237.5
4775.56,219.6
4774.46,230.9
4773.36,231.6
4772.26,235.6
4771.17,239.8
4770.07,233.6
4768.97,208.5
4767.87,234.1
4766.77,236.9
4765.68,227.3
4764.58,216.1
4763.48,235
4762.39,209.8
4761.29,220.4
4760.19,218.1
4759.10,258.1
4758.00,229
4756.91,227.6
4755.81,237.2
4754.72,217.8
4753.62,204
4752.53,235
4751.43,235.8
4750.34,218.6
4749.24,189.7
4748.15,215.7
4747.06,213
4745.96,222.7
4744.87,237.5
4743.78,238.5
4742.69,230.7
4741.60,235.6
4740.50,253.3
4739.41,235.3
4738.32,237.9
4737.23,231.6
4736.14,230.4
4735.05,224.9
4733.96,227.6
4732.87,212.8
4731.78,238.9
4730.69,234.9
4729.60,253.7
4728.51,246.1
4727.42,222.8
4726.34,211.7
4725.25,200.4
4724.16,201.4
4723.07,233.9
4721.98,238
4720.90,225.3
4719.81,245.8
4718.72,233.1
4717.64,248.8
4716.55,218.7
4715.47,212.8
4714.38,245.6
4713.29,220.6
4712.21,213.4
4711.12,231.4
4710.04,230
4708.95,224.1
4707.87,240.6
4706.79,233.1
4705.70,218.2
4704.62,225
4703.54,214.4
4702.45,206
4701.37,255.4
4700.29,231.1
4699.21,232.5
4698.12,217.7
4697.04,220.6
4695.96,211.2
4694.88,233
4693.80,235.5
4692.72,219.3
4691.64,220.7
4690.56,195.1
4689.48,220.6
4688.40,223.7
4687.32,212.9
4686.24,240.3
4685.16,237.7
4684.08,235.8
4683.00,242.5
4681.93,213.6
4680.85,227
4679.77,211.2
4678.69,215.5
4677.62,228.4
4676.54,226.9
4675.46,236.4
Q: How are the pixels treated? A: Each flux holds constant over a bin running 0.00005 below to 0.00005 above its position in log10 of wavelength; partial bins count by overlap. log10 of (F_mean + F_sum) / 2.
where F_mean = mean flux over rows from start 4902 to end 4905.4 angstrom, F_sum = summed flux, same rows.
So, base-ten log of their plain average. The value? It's 2.646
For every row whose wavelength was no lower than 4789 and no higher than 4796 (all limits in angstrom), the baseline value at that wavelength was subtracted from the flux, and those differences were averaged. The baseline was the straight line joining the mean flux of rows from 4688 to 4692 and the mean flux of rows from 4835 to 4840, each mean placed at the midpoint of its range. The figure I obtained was 11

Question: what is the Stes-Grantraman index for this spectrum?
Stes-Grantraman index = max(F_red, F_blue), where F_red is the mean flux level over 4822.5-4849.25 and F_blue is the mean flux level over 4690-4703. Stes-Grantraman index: 223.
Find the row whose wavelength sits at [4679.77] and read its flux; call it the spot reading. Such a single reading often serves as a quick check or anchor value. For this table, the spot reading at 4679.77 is 211.2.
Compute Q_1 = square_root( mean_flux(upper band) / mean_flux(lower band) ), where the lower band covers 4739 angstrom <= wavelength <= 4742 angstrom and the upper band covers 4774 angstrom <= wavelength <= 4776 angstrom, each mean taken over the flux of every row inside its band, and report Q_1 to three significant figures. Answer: 0.966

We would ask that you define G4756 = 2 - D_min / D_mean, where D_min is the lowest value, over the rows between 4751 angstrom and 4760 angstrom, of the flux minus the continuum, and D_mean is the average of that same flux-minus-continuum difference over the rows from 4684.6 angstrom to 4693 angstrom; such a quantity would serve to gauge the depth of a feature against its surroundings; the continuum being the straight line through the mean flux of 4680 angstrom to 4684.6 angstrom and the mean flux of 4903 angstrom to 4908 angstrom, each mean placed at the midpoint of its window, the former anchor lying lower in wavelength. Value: -1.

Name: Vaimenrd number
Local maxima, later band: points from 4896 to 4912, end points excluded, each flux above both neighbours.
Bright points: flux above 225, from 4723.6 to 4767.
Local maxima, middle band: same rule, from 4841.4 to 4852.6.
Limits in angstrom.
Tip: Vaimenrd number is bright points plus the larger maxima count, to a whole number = 26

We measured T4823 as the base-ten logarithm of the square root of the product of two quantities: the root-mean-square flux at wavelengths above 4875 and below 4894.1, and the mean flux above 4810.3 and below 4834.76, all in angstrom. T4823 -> 2.34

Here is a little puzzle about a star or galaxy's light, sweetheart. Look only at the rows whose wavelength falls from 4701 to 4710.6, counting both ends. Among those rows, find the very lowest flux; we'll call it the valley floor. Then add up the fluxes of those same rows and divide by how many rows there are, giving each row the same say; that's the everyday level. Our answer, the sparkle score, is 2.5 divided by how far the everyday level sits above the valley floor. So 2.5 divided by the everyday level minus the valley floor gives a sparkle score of 0.12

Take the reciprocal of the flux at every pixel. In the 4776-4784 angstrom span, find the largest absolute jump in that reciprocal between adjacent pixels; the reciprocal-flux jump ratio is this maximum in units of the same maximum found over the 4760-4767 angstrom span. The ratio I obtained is 0.67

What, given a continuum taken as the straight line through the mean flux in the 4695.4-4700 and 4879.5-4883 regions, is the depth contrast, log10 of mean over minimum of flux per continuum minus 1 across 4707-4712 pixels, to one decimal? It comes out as 0.5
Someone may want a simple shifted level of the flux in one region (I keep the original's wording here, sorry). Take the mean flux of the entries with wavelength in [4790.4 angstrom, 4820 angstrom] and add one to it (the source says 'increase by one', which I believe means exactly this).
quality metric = 225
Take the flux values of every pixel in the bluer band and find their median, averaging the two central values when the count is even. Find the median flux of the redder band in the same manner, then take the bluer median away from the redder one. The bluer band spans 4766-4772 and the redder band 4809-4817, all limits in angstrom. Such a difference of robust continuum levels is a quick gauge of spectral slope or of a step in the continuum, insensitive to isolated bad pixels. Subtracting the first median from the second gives -19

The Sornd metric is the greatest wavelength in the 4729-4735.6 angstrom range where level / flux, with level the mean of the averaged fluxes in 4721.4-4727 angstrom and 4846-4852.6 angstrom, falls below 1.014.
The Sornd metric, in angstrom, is 4735.05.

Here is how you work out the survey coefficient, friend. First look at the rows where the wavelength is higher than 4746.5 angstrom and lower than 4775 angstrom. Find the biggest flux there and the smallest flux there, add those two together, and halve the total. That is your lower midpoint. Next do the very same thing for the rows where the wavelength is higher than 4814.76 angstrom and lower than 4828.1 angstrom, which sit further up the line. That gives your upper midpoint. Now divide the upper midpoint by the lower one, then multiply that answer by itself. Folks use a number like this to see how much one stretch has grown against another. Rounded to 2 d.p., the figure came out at 0.93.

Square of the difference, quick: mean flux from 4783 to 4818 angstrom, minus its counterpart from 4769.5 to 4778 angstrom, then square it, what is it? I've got 34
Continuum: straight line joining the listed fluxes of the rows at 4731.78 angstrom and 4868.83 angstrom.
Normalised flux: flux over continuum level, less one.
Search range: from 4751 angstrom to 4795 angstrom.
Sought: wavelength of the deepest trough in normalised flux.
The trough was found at 4753.62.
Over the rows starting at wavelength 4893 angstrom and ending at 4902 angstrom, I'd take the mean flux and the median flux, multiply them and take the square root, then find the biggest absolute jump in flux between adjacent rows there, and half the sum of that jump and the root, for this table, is 120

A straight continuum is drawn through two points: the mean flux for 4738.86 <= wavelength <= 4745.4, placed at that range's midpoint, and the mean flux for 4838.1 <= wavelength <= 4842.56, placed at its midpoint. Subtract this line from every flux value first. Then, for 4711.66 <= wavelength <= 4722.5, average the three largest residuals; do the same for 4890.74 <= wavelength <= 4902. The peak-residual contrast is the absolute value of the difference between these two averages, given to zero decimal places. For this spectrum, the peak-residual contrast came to 28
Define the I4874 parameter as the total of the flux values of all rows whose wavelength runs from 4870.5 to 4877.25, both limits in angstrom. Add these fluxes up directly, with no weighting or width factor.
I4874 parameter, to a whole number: 1312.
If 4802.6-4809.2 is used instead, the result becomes 1385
